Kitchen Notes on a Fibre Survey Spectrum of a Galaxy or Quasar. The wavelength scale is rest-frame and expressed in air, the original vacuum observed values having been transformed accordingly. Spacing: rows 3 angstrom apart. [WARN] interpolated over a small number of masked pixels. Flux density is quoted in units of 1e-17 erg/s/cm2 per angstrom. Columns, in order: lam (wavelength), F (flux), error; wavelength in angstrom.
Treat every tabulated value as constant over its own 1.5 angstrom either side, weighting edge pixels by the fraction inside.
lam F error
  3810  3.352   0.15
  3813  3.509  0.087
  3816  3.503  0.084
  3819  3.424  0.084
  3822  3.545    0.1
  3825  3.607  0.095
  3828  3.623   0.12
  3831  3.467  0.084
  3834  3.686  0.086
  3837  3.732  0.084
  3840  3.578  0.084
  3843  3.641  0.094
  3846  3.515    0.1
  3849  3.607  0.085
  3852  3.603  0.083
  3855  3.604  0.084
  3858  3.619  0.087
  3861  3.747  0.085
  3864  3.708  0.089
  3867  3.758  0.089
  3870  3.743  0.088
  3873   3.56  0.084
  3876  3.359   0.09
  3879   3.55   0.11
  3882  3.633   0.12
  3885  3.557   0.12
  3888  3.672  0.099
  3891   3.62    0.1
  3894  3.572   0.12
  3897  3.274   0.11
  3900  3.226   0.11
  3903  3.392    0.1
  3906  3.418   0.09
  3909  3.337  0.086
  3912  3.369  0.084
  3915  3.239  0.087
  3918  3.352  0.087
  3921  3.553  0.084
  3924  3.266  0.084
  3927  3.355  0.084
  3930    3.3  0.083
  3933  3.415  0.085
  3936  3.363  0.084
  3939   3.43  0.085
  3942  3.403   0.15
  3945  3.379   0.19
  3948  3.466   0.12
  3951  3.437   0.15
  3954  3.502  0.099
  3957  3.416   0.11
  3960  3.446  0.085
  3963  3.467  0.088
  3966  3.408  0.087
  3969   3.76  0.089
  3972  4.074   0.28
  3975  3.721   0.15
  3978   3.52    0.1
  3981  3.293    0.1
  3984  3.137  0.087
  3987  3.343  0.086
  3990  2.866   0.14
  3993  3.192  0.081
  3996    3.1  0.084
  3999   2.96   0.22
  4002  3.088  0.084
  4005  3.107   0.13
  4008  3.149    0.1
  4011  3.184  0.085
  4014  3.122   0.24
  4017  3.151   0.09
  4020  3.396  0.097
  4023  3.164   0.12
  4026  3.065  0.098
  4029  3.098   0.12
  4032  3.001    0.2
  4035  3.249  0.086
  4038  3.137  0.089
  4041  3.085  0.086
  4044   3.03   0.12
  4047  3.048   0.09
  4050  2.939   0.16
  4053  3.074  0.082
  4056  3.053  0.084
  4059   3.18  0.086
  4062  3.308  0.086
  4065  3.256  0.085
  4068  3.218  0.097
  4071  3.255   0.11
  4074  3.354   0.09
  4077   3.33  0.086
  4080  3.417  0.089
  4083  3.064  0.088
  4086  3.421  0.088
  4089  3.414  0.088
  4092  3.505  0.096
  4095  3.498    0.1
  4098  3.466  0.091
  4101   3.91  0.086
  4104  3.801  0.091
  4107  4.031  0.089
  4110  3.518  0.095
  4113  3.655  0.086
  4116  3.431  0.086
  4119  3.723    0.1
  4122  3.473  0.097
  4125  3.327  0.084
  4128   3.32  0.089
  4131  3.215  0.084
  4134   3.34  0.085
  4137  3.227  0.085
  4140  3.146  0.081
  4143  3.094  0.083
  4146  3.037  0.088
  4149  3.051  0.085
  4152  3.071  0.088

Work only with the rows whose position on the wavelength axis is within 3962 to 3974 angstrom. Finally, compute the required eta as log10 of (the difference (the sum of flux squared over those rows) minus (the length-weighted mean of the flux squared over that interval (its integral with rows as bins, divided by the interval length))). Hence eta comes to 1.61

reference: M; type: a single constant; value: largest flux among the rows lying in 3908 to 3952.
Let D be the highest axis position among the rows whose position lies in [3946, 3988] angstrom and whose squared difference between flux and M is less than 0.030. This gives 3978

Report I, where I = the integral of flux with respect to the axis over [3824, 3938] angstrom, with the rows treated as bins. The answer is 401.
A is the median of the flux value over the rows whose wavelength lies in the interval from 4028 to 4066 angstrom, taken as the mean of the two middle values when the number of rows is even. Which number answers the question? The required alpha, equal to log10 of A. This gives 0.489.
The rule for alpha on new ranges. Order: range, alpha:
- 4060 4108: 0.533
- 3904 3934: 0.525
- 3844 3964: 0.539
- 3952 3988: 0.539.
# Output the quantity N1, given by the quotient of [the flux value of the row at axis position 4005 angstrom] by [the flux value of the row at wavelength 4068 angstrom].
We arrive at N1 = 0.97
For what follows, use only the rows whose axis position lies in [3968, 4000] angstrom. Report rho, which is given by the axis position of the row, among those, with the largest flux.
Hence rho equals 3972 angstrom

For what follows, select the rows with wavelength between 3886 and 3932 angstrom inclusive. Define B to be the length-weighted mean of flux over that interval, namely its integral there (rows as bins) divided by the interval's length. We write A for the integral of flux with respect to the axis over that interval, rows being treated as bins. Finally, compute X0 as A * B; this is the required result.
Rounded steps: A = 156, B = 3.40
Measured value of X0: 531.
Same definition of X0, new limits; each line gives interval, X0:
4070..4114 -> 542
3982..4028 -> 452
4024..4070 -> 447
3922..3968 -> 535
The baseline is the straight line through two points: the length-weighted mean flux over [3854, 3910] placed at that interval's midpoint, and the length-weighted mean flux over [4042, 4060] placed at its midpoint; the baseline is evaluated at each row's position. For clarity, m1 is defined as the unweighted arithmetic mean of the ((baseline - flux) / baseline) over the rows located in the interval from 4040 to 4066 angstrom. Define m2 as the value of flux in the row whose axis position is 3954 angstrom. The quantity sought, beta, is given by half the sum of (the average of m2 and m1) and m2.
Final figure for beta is 2.62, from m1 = -0.021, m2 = 3.502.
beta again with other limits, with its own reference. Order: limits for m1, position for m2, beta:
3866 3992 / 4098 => 2.60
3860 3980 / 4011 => 2.38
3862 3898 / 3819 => 2.57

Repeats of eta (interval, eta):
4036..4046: 1.28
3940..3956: 1.67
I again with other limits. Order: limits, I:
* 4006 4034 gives 88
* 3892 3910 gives 61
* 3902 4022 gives 402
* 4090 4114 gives 88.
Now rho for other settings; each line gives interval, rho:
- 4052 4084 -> 4080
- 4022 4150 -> 4107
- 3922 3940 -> 3939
